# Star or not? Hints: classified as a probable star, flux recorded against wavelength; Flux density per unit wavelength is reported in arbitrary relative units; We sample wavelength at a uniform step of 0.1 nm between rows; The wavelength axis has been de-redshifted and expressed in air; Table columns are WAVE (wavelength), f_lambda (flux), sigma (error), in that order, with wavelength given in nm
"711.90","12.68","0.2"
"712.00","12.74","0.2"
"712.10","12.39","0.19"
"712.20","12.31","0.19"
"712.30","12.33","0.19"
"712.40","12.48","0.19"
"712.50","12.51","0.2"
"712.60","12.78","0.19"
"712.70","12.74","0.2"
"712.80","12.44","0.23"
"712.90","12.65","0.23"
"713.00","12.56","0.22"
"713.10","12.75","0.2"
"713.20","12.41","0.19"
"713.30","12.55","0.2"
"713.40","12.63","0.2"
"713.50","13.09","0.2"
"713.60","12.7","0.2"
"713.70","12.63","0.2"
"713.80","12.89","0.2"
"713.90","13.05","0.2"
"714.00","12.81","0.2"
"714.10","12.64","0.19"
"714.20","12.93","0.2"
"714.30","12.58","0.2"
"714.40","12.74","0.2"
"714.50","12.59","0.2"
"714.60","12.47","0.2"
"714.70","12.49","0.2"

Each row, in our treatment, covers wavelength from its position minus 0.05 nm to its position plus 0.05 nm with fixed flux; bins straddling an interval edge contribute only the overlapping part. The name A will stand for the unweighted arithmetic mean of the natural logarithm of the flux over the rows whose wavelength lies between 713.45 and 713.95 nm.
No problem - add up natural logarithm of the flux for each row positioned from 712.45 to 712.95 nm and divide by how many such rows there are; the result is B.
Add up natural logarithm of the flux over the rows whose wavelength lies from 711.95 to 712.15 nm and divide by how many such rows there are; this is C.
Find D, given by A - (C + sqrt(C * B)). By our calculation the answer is -2.51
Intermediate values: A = 2.55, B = 2.54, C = 2.53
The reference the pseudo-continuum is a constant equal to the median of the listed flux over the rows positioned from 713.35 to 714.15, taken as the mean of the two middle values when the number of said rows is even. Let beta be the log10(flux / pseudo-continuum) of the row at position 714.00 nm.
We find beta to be 0.0019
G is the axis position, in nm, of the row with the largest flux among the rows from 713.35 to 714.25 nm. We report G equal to 713.50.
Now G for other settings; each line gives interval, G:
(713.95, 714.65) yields 714.20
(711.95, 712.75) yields 712.60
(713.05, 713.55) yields 713.50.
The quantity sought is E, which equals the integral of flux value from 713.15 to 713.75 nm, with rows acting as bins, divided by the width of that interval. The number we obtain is 12.7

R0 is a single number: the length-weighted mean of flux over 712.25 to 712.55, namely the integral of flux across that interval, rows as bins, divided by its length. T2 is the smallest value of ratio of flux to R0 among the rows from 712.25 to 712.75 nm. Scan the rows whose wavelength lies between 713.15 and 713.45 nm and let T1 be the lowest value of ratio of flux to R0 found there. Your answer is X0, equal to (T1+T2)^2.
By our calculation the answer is 3.96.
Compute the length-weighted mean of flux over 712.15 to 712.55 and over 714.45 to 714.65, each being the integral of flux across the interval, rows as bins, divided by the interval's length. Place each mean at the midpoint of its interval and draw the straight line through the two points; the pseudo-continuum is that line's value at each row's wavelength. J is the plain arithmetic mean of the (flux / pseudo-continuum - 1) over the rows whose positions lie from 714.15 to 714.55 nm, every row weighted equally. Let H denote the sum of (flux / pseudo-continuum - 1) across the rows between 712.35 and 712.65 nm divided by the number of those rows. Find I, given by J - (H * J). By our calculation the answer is 0.015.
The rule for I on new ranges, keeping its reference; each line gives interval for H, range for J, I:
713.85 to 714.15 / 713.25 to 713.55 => 0.023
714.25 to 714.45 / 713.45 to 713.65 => 0.033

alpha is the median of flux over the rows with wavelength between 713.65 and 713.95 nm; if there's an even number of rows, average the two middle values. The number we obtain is 12.9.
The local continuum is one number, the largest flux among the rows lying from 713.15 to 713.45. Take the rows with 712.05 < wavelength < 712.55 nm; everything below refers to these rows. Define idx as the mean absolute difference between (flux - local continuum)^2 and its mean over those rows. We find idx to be 0.031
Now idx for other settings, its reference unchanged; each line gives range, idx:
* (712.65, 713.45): 0.013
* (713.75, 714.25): 0.048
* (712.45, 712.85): 0.008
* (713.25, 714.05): 0.067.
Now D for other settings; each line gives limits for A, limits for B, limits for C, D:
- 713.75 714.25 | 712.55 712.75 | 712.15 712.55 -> -2.50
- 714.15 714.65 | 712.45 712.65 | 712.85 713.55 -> -2.54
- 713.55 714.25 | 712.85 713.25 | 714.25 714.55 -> -2.52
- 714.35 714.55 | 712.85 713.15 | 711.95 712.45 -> -2.51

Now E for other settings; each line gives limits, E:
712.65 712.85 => 12.6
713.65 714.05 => 12.8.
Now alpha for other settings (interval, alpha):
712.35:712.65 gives 12.5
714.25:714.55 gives 12.6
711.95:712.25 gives 12.4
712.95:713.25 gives 12.6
